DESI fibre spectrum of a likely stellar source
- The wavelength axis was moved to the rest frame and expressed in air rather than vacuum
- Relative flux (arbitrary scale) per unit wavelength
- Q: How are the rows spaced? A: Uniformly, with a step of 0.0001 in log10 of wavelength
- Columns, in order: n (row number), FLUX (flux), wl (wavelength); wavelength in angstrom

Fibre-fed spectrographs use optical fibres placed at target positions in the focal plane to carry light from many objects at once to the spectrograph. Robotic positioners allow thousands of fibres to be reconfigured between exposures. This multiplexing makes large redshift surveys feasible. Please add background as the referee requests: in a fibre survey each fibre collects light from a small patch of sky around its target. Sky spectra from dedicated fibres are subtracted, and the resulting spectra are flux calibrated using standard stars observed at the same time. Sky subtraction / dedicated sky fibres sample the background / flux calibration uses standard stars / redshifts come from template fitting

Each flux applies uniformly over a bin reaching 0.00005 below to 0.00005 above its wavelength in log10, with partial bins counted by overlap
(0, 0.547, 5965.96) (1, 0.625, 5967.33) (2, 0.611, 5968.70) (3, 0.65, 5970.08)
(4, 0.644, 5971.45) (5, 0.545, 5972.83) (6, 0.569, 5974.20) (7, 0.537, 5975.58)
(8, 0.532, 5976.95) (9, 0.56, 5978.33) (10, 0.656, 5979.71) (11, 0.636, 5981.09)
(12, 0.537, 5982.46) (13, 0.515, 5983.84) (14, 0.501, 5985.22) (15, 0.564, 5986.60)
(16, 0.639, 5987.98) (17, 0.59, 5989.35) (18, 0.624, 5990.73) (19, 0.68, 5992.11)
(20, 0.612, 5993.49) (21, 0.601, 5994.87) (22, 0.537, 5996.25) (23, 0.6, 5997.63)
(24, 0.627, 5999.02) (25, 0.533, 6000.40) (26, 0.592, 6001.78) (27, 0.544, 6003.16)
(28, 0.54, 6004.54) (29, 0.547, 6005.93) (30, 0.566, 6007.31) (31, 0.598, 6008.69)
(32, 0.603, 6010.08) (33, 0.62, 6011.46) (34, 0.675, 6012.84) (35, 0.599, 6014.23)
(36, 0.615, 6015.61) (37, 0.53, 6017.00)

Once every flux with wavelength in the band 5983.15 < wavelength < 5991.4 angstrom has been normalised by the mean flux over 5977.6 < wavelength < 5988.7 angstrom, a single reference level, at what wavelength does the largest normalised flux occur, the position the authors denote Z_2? 5987.98 angstrom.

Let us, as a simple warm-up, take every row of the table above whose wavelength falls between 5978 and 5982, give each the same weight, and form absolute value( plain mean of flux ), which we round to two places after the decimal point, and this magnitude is 0.62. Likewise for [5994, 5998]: 0.58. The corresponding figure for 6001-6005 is 0.56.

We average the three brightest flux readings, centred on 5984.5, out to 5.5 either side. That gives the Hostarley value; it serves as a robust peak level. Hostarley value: 0.644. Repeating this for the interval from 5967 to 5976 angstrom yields 0.640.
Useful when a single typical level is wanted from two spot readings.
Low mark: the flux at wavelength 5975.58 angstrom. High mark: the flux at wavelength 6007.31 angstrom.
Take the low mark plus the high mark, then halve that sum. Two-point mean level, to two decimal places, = 0.55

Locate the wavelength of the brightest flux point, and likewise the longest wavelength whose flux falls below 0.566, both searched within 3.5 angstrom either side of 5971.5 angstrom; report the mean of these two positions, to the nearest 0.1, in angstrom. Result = 5971.5 angstrom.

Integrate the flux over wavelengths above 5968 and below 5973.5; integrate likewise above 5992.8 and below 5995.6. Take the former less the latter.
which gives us 1.7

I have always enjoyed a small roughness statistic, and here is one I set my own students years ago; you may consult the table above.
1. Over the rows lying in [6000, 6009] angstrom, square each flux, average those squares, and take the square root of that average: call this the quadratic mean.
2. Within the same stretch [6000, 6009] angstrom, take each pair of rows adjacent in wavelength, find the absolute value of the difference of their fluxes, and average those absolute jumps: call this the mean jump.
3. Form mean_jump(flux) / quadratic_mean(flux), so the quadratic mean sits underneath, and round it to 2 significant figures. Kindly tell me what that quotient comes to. 0.050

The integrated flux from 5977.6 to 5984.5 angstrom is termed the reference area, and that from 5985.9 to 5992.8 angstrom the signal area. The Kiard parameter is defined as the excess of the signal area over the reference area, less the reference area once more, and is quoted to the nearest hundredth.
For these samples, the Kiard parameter -3.73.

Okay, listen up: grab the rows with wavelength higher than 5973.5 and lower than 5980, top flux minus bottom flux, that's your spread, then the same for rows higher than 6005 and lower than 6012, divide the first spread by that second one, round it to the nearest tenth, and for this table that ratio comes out 1.7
